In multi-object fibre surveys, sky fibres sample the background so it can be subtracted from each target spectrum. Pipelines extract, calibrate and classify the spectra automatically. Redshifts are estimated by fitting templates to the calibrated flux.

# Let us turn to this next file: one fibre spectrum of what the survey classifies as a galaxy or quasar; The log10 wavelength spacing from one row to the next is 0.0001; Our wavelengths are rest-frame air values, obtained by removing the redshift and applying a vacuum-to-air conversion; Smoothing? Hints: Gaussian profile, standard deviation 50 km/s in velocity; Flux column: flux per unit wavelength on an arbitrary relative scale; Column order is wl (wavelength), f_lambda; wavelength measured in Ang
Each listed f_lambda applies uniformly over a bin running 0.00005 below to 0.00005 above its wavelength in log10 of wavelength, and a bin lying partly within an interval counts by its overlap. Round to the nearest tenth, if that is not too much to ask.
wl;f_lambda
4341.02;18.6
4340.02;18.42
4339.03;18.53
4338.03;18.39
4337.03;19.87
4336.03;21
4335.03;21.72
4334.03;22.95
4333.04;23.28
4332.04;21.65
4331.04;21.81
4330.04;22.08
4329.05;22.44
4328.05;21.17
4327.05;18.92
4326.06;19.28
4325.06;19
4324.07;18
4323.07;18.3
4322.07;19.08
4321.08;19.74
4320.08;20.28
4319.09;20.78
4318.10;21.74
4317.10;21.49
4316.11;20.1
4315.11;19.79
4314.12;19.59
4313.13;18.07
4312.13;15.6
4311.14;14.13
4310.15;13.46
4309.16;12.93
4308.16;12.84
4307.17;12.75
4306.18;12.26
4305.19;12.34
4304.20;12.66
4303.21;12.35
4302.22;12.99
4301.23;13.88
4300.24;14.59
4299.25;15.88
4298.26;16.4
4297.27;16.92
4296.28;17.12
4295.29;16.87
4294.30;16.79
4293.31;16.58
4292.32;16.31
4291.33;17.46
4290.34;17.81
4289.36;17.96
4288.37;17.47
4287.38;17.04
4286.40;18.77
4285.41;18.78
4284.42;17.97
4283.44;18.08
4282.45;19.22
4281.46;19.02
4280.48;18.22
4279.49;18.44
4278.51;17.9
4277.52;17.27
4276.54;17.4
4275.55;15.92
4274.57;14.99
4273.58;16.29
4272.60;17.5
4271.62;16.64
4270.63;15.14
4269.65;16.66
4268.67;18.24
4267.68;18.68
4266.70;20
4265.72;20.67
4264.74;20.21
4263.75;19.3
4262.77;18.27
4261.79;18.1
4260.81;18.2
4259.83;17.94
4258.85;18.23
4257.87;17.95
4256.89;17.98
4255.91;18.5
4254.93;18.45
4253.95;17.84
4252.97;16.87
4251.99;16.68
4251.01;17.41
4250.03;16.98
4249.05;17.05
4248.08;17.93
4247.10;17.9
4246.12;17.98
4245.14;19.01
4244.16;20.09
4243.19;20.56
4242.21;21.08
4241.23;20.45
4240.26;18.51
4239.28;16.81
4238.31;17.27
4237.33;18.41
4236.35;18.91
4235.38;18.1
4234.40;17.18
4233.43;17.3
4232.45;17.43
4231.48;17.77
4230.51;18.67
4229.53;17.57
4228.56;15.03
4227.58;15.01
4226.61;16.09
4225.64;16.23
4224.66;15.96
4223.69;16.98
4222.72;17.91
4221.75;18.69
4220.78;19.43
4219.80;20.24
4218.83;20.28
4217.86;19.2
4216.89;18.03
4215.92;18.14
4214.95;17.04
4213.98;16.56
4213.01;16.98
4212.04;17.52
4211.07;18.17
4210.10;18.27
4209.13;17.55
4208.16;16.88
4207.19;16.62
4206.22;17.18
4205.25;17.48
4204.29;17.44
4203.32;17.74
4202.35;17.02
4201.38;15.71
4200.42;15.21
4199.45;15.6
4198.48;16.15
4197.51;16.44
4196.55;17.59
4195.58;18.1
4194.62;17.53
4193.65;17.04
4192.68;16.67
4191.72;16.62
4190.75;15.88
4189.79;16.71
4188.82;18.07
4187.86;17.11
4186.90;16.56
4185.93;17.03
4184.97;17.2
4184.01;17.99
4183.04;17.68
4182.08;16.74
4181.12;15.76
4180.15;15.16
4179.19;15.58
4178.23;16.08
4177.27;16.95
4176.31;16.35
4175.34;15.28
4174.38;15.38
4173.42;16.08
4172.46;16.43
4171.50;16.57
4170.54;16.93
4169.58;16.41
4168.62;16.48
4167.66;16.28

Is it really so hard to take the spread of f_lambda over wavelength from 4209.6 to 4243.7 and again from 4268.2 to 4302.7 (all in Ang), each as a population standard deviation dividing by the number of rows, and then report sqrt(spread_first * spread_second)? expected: 1.4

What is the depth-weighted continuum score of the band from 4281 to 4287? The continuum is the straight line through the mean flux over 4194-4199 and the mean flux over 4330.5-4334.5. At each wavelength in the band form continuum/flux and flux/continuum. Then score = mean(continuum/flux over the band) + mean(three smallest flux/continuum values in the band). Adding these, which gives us 1.99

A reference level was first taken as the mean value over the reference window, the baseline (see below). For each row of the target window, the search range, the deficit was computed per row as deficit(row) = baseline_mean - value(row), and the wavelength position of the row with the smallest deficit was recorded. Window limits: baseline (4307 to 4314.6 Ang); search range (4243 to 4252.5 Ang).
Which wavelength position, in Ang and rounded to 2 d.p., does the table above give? 4243.19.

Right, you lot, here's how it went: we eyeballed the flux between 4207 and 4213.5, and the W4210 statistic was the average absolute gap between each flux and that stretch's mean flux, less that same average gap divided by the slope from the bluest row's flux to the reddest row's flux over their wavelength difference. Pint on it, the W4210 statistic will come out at -7.8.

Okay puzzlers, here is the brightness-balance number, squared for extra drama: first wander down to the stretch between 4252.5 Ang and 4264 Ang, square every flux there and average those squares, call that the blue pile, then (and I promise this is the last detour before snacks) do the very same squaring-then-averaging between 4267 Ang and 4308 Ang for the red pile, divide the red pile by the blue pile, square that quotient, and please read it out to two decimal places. 0.70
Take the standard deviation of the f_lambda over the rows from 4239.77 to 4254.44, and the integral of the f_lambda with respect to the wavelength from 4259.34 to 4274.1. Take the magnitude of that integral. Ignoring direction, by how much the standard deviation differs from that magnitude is 266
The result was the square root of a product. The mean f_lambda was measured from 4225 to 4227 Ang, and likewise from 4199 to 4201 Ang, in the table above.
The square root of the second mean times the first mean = 15.8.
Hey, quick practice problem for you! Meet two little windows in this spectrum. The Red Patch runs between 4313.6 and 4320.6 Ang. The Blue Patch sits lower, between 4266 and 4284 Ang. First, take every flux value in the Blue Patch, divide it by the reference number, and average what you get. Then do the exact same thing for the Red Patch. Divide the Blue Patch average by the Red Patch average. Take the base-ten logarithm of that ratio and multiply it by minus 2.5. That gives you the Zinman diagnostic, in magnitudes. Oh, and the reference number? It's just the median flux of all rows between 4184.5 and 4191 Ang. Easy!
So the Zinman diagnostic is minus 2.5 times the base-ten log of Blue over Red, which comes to 0.17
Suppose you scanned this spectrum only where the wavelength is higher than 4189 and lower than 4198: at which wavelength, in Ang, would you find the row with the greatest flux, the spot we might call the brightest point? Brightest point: 4195.58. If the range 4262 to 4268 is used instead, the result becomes 4265.72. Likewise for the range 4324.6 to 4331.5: 4329.05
